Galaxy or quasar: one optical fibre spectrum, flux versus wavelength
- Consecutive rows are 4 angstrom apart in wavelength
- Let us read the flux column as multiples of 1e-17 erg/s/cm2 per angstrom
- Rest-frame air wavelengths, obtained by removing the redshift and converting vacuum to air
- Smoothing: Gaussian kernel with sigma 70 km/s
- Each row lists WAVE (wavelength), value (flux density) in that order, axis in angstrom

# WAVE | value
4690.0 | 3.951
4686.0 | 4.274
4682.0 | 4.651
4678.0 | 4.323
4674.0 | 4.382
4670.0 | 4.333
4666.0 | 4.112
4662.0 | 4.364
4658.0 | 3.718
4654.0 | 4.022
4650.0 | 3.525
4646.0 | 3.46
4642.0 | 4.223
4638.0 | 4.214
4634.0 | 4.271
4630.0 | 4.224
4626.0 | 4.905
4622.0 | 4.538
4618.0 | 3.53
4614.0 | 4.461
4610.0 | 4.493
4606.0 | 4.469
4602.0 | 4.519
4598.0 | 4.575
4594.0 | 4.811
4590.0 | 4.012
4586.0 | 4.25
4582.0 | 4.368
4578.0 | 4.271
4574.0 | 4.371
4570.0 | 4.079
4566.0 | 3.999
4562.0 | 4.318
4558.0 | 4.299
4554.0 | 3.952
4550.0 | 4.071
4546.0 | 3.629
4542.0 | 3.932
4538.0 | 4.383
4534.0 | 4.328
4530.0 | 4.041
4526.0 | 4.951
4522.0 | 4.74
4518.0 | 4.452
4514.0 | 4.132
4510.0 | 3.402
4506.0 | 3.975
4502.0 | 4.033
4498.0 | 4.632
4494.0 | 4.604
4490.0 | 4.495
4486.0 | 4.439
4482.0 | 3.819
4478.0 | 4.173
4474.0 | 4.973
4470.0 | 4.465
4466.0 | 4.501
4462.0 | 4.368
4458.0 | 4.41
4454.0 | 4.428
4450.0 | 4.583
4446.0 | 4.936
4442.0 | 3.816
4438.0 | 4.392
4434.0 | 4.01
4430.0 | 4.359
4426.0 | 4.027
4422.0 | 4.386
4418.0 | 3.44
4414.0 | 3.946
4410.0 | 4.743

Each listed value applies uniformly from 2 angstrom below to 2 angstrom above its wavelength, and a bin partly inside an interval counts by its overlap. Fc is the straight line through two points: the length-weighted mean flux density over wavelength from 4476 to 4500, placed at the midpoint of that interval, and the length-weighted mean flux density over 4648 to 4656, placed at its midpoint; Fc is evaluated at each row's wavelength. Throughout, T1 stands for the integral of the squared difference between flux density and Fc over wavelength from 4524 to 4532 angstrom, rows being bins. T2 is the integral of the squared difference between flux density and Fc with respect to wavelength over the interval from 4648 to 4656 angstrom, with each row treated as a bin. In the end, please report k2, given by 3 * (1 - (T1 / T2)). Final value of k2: -10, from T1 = 2.2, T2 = 0.5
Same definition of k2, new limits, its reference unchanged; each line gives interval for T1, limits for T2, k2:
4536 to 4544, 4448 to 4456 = -25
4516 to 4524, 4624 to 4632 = 2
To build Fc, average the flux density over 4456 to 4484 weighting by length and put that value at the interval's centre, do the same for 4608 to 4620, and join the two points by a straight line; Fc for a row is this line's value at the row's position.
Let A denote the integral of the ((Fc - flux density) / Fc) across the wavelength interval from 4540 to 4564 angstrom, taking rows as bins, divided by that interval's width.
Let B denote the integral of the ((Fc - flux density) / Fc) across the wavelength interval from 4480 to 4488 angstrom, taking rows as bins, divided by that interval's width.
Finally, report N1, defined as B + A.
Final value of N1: 0.11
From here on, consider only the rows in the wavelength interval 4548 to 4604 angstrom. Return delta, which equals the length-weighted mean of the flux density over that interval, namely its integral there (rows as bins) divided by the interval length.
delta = 4.28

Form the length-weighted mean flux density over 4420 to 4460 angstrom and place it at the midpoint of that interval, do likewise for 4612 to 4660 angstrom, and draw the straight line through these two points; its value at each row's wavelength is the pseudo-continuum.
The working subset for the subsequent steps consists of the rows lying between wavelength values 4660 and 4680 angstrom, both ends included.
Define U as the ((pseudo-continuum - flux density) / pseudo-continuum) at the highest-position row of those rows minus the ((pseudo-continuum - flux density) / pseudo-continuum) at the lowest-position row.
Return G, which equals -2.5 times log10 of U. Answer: 5.8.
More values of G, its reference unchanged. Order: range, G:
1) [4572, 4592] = 2.7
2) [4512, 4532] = 4.4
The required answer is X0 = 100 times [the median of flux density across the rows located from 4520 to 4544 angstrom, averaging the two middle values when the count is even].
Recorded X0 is 436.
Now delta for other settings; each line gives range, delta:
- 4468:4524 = 4.31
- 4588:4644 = 4.37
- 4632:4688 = 4.13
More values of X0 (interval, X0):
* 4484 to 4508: 447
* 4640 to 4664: 387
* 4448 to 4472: 445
